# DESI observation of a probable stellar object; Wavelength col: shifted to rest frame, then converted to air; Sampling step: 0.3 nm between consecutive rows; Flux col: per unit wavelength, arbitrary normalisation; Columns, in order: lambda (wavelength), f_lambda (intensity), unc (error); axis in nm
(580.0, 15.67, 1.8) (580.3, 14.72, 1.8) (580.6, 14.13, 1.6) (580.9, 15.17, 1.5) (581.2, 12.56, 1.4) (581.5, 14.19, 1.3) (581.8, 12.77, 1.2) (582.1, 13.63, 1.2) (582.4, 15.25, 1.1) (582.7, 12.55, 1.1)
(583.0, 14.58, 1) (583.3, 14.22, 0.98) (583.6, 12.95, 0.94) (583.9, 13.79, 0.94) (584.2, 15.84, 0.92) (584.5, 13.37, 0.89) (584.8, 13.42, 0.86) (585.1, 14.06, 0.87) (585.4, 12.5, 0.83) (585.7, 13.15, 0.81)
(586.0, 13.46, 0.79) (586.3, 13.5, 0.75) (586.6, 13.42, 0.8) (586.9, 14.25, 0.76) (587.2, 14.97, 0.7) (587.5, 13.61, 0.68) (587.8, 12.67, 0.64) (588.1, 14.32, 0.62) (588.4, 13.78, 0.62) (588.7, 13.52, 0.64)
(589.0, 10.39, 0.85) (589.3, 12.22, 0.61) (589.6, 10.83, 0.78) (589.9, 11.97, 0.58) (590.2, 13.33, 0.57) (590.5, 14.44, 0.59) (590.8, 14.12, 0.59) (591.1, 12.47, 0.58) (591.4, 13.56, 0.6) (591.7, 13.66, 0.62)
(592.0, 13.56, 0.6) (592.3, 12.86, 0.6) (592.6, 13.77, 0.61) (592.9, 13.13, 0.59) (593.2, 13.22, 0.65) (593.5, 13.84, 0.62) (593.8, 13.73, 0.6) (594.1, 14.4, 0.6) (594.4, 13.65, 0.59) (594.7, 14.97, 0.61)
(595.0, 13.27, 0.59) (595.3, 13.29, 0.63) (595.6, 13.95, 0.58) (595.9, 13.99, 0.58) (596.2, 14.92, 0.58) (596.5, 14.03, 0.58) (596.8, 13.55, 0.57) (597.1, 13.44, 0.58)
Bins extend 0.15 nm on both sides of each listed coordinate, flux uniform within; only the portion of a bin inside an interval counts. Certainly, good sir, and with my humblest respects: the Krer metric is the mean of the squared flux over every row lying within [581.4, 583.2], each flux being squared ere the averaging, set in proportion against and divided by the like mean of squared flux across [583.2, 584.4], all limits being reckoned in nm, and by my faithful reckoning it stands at 0.95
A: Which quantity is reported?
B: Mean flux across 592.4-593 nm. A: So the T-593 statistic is 13.4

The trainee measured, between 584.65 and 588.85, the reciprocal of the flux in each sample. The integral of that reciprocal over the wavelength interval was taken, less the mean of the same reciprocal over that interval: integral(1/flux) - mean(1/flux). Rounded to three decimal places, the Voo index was 0.235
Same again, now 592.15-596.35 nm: 0.233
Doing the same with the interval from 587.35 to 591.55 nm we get 0.250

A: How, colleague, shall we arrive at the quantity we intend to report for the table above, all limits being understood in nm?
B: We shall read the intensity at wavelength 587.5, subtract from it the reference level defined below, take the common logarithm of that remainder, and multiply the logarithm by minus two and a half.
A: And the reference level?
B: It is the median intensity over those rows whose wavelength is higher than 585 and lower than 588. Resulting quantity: 2.2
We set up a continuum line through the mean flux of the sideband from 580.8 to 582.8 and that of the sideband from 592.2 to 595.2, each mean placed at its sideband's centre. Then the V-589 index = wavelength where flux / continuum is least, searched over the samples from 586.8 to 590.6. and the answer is 589.0 nm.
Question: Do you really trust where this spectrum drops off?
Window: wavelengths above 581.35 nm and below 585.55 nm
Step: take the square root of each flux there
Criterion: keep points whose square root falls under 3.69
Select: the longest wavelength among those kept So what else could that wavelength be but 585.4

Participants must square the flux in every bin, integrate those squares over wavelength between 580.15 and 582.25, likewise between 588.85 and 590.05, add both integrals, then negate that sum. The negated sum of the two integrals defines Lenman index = -562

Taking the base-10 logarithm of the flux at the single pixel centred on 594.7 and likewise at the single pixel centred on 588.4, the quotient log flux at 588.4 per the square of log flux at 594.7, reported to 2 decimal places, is 0.82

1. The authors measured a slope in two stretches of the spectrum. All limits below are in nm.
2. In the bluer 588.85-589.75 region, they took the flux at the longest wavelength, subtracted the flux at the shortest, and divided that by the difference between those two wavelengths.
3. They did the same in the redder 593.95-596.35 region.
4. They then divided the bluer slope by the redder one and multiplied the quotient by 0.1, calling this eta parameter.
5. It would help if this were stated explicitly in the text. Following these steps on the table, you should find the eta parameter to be 0.30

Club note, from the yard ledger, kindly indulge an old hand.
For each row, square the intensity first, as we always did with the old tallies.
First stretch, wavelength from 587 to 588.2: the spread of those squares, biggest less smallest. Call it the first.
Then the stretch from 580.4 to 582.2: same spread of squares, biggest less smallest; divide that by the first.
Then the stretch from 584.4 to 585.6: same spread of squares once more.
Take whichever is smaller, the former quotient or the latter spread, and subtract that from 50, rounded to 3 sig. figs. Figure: 48.9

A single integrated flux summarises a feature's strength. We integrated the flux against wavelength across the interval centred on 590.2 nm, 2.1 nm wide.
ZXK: 26.8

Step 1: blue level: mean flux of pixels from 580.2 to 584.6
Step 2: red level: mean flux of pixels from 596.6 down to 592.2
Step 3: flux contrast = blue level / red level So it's 1.01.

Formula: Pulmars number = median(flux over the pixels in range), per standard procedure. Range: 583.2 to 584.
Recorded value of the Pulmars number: 13.8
